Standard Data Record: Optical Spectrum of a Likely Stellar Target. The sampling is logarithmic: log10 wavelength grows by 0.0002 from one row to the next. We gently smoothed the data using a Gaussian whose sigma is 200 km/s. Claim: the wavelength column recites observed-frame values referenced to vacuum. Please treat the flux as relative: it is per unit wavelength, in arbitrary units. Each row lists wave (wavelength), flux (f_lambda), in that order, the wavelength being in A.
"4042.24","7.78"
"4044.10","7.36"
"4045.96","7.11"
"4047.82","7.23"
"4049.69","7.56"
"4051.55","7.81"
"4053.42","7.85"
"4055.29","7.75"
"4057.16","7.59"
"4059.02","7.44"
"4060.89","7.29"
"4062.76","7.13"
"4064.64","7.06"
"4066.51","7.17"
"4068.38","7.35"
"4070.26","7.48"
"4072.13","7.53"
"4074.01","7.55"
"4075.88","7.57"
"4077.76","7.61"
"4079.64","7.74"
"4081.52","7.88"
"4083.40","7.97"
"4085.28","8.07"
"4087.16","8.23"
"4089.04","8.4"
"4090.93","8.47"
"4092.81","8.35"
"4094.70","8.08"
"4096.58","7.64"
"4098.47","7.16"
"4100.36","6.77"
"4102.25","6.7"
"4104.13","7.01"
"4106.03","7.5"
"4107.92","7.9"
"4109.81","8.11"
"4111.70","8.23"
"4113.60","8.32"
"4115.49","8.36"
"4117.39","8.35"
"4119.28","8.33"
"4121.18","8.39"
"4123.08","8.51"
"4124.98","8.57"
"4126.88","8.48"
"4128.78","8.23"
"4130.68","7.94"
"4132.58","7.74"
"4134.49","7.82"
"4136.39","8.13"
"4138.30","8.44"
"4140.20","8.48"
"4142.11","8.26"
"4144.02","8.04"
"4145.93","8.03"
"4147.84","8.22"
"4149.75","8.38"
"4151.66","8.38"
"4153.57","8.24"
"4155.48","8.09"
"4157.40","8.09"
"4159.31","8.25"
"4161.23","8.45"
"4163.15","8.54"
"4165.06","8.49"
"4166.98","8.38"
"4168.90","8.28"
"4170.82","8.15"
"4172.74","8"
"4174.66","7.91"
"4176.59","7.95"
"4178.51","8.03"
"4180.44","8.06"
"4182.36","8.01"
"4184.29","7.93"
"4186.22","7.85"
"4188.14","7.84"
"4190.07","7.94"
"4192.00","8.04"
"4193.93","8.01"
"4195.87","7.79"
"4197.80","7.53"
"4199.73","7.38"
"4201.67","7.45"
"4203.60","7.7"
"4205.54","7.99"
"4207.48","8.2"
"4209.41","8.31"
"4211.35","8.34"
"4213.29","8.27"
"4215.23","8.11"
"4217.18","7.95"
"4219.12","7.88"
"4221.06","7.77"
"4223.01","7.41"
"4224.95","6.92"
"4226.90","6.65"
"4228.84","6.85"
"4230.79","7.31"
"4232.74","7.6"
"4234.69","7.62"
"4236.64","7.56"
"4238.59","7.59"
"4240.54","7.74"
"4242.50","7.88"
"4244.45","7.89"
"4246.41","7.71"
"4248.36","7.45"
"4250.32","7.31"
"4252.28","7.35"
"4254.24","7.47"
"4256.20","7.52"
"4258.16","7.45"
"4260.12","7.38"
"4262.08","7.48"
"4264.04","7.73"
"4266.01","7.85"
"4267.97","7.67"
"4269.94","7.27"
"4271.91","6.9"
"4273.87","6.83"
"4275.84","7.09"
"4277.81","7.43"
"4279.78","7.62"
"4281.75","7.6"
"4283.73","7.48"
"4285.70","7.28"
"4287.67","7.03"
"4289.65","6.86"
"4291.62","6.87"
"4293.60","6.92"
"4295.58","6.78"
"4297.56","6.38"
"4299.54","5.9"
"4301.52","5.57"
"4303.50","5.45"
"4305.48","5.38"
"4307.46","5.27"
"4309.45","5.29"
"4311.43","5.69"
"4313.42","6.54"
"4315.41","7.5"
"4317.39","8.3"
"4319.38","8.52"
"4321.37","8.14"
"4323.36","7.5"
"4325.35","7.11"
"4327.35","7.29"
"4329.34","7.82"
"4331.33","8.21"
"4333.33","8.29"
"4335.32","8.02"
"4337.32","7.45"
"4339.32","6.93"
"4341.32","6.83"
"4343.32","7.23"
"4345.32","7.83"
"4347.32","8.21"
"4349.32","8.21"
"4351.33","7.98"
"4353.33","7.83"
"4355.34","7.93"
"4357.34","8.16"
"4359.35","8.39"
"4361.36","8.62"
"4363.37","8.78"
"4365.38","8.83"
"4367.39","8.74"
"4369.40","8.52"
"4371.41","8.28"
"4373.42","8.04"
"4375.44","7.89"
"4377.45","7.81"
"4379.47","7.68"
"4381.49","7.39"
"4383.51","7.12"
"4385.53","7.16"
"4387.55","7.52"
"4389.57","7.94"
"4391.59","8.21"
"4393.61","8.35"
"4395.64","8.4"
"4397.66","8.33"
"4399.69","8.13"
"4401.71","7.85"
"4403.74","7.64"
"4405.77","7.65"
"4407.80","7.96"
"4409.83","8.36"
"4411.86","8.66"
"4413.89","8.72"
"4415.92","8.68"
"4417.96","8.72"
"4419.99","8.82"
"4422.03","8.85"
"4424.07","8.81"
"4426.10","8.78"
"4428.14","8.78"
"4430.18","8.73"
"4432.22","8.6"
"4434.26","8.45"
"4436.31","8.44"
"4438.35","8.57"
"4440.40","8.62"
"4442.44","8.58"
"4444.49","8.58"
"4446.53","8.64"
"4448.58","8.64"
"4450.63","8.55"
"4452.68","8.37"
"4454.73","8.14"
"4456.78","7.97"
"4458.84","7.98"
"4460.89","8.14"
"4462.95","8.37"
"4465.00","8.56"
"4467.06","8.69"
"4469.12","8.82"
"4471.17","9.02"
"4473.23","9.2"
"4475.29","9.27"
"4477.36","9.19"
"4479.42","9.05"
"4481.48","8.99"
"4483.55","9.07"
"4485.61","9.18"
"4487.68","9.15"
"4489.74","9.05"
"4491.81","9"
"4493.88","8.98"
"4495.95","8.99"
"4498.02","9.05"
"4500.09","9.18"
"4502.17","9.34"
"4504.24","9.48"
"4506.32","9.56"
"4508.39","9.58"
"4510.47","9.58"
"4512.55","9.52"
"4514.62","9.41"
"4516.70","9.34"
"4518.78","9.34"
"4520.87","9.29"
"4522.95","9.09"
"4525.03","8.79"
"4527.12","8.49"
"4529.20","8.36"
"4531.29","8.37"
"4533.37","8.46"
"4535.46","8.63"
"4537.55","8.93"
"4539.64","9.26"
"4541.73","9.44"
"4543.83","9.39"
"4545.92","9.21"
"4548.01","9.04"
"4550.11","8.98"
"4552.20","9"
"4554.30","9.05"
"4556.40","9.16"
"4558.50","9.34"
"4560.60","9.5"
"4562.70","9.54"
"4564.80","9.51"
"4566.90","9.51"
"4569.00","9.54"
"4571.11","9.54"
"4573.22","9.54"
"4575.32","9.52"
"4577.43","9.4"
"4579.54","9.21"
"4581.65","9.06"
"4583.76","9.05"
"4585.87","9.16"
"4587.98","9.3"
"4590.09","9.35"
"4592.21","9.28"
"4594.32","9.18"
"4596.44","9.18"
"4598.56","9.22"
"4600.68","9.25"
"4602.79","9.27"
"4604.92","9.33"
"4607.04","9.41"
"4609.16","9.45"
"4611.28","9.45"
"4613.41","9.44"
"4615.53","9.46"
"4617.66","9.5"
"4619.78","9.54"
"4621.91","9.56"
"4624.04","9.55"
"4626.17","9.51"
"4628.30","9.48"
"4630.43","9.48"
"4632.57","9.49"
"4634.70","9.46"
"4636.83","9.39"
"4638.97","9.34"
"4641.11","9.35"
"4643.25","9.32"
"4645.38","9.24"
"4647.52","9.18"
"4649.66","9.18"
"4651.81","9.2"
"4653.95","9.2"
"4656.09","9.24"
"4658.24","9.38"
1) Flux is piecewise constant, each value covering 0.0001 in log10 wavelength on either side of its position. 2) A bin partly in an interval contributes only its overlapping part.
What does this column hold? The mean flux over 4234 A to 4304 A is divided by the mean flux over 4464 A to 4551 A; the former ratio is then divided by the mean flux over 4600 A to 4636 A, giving 0.084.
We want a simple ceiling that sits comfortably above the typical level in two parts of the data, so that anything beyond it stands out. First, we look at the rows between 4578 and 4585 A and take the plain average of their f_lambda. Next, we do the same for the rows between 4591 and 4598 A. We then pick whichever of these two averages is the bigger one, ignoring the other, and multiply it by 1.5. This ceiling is 13.8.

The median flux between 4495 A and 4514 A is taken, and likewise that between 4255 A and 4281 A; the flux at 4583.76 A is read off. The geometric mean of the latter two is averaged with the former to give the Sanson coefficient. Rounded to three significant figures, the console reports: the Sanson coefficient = 8.85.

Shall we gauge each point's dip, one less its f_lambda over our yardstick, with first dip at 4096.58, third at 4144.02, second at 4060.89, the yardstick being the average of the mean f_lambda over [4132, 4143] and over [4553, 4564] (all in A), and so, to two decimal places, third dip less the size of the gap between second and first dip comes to 0.04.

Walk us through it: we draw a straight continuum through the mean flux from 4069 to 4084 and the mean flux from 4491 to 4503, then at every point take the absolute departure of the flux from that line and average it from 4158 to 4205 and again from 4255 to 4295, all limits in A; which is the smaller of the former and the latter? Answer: 0.26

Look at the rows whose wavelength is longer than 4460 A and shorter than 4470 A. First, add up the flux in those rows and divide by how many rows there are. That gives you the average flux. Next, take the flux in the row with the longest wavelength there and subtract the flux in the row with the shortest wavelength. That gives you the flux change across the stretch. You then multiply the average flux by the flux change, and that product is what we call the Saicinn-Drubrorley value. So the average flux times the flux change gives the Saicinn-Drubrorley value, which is 6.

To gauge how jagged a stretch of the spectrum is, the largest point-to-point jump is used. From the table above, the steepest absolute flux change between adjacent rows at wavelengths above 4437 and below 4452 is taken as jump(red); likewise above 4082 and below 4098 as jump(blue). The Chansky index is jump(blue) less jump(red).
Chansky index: 0.35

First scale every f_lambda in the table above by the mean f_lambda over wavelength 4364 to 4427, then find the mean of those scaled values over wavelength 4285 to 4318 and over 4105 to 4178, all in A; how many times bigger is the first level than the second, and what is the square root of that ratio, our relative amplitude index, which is 0.88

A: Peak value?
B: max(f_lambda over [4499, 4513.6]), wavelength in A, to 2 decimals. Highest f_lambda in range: 9.58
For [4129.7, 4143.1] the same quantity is 8.48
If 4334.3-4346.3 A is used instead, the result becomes 8.02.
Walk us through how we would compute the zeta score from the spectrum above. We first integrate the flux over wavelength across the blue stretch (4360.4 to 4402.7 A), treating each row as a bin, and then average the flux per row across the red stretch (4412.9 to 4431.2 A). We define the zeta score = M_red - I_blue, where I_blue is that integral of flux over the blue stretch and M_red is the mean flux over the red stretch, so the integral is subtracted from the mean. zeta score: -333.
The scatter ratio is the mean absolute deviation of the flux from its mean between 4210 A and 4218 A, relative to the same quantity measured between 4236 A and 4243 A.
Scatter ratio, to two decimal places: 1.17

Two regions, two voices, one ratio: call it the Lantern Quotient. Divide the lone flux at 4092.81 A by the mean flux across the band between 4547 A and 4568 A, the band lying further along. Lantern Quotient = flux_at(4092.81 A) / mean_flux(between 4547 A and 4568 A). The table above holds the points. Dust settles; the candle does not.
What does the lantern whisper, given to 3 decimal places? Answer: 0.901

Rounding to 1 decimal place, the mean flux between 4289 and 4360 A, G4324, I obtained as 7.2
